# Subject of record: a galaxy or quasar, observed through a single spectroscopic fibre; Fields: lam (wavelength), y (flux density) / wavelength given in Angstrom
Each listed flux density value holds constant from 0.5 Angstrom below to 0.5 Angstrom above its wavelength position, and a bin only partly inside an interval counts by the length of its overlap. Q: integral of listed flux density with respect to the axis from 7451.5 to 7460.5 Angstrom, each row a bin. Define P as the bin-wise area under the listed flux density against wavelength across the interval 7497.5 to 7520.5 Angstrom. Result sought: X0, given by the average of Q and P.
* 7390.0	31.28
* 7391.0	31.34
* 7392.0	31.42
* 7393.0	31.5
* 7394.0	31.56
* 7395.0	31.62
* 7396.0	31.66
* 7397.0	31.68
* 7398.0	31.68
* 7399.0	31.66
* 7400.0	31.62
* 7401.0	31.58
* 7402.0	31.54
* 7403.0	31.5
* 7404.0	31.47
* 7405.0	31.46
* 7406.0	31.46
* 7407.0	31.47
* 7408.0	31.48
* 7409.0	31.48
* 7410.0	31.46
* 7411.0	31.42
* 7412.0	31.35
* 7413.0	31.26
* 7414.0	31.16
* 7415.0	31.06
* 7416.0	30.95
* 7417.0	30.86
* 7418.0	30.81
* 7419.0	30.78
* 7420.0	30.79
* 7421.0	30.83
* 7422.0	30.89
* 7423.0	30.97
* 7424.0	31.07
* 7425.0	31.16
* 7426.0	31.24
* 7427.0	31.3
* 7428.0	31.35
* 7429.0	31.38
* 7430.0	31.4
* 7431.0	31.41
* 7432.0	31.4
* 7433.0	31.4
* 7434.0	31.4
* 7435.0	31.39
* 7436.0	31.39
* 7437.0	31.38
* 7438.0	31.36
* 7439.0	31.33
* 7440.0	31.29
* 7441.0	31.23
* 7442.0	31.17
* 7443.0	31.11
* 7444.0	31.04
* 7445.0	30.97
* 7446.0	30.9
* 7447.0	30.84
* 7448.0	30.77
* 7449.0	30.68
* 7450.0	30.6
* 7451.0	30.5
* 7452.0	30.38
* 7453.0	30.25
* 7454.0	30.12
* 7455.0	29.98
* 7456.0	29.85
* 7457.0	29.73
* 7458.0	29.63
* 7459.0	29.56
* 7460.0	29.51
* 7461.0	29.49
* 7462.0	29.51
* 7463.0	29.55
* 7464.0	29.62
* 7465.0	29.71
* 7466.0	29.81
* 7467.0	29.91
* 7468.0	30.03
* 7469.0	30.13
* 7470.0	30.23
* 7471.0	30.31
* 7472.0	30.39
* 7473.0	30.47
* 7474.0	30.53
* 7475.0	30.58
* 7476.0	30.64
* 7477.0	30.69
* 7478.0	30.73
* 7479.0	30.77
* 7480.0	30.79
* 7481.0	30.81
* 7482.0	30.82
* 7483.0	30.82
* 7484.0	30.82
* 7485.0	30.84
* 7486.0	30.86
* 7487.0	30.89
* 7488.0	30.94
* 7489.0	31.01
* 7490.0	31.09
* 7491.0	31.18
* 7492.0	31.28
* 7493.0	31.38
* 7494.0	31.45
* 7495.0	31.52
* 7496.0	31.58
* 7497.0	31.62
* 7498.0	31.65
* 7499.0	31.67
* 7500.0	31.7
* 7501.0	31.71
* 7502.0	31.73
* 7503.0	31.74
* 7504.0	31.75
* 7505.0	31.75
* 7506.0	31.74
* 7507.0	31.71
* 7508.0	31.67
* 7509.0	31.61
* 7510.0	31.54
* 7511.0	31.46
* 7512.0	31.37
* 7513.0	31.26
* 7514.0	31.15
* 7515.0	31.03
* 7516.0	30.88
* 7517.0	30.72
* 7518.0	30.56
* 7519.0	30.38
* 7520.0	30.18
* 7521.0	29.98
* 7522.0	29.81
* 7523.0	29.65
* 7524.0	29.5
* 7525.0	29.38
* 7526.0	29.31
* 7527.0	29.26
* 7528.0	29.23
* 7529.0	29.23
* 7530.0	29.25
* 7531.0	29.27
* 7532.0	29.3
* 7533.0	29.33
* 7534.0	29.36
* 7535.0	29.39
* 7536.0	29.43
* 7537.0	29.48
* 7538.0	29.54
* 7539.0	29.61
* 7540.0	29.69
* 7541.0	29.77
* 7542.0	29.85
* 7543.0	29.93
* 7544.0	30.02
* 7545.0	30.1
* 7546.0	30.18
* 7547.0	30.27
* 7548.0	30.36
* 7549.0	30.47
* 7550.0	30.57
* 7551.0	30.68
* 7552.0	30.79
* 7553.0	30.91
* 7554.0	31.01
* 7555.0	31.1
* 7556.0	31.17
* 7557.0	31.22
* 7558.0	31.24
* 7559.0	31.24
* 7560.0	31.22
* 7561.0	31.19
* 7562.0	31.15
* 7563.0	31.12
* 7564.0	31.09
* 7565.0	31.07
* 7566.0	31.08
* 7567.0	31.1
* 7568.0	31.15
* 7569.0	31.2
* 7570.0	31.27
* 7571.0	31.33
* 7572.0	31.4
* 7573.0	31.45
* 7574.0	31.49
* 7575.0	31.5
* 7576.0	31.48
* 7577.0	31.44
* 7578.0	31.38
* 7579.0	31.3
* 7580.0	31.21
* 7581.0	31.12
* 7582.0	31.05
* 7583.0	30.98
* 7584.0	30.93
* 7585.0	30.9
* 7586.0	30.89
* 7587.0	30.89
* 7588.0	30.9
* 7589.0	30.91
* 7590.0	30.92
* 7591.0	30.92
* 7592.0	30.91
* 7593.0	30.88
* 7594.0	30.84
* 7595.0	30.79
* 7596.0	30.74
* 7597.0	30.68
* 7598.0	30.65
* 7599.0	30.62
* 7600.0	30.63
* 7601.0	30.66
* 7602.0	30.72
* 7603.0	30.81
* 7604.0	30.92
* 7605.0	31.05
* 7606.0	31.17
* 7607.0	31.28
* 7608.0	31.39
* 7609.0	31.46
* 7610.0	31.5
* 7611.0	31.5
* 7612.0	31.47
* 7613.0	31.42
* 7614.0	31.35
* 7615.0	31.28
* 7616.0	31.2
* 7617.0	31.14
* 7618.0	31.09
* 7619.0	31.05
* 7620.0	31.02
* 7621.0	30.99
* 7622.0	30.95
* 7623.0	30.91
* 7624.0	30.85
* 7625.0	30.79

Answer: 495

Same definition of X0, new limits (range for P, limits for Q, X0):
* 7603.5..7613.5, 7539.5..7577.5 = 743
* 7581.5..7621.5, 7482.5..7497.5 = 854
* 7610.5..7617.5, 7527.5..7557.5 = 560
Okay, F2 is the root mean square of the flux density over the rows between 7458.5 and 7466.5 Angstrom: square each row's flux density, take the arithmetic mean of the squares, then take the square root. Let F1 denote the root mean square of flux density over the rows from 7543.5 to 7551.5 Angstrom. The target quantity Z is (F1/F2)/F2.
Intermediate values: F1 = 30.3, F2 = 29.6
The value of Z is 0.0346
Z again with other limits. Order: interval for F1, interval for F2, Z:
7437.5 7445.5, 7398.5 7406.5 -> 0.0314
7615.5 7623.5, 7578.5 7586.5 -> 0.0322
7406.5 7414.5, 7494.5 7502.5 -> 0.0313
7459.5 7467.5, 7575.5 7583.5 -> 0.0304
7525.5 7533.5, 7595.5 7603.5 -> 0.0311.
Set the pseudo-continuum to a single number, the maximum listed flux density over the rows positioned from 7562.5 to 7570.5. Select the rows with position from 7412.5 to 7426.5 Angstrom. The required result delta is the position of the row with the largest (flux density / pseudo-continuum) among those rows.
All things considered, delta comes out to 7413.0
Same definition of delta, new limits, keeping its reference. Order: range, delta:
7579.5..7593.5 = 7580.0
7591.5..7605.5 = 7605.0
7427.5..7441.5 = 7431.0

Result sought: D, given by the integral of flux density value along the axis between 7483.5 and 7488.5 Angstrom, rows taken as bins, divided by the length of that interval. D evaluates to 30.87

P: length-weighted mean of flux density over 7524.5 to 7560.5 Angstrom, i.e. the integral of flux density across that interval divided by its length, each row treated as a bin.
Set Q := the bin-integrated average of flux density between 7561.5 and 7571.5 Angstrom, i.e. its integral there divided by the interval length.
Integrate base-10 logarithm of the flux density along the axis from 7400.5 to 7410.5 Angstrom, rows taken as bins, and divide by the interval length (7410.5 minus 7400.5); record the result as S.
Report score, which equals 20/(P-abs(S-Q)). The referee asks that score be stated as 50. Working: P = 30.1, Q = 31.2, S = 1.50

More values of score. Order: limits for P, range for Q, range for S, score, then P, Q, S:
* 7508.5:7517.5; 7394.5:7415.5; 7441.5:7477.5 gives 16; 31.2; 31.5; 1.48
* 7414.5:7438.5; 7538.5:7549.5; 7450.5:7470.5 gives 8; 31.2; 30.0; 1.48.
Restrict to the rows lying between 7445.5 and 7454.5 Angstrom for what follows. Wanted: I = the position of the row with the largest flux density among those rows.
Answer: 7446.0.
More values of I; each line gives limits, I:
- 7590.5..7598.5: 7591.0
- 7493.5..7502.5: 7502.0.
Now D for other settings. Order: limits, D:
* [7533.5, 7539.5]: 29.47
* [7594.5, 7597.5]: 30.74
